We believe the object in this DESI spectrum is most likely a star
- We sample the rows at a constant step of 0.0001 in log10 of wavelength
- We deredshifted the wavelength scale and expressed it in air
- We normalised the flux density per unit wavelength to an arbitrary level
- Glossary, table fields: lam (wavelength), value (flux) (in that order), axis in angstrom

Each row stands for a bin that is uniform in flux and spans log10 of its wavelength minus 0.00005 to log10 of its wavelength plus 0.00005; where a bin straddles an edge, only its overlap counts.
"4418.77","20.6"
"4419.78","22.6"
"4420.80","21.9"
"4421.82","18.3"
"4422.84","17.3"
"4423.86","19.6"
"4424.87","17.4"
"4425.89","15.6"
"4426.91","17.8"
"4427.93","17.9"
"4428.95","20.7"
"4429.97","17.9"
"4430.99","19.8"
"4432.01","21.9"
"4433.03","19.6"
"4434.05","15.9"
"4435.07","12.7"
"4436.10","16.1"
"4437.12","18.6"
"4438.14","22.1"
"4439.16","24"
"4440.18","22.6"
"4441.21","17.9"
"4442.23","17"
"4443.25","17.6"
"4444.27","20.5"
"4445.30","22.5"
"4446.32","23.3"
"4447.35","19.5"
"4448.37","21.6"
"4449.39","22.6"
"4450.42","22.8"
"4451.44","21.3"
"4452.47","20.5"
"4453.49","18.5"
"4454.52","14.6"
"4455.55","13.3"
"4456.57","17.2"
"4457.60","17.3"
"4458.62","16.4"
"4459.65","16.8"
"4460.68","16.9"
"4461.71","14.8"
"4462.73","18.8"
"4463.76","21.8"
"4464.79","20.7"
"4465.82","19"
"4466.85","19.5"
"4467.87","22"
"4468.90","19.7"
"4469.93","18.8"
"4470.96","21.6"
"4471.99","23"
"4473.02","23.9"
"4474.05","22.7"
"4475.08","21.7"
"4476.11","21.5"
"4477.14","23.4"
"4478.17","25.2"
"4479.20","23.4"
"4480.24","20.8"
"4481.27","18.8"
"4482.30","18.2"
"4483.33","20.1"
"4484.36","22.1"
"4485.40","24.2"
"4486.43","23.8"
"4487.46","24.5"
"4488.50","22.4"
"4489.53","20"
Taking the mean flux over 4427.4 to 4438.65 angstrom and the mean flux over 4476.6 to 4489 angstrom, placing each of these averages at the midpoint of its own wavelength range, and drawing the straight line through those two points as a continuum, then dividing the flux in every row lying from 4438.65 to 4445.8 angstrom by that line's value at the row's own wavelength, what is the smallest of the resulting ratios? 0.887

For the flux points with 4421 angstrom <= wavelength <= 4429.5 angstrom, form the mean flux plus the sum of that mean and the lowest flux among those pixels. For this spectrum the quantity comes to 52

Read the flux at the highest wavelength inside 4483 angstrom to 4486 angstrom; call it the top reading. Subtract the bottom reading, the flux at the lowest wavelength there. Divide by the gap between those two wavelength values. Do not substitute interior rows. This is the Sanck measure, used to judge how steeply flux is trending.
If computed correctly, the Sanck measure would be 2.0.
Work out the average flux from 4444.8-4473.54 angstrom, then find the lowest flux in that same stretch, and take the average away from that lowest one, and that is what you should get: -6.3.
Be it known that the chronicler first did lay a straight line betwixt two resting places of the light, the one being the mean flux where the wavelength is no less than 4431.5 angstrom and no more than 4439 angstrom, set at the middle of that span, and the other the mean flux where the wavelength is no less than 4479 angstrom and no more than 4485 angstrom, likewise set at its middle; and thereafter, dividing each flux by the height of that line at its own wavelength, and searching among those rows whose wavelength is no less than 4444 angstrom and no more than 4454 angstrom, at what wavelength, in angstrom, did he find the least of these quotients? 4453.49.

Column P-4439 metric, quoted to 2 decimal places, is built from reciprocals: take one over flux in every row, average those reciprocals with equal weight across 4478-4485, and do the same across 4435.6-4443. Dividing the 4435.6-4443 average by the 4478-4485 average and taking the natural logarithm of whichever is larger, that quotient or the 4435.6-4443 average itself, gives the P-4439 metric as 0.08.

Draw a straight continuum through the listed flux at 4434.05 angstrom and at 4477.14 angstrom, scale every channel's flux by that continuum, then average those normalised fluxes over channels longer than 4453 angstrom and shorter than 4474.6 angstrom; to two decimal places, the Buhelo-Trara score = 0.89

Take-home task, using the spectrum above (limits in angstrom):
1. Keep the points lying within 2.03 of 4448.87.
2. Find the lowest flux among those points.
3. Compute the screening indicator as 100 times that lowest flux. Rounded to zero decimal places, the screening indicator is 1950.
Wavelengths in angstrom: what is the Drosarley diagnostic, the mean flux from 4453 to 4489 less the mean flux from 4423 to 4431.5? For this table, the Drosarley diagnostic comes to 1.9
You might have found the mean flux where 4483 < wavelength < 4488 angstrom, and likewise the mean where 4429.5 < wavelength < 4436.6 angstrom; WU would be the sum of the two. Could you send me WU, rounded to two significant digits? 41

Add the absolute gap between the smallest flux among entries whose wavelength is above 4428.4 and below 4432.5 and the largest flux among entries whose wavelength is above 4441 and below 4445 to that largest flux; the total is 23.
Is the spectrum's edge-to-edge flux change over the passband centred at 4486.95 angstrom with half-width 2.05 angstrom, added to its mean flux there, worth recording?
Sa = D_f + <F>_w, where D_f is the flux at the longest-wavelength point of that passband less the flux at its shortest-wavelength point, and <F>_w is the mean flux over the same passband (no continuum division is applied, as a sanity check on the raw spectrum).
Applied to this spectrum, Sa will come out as 21.9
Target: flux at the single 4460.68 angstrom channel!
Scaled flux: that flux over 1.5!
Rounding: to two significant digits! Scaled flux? 11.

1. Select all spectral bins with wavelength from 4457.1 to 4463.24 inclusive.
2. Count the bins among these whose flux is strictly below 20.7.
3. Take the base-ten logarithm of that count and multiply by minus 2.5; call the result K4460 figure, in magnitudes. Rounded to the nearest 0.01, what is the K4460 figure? -1.95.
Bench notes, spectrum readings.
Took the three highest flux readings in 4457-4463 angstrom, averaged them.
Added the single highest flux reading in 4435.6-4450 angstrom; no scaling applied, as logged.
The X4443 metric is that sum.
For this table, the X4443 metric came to 41.7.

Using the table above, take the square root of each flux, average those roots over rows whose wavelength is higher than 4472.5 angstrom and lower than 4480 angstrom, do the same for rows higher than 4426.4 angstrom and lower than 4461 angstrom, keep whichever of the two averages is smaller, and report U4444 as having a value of 4.35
